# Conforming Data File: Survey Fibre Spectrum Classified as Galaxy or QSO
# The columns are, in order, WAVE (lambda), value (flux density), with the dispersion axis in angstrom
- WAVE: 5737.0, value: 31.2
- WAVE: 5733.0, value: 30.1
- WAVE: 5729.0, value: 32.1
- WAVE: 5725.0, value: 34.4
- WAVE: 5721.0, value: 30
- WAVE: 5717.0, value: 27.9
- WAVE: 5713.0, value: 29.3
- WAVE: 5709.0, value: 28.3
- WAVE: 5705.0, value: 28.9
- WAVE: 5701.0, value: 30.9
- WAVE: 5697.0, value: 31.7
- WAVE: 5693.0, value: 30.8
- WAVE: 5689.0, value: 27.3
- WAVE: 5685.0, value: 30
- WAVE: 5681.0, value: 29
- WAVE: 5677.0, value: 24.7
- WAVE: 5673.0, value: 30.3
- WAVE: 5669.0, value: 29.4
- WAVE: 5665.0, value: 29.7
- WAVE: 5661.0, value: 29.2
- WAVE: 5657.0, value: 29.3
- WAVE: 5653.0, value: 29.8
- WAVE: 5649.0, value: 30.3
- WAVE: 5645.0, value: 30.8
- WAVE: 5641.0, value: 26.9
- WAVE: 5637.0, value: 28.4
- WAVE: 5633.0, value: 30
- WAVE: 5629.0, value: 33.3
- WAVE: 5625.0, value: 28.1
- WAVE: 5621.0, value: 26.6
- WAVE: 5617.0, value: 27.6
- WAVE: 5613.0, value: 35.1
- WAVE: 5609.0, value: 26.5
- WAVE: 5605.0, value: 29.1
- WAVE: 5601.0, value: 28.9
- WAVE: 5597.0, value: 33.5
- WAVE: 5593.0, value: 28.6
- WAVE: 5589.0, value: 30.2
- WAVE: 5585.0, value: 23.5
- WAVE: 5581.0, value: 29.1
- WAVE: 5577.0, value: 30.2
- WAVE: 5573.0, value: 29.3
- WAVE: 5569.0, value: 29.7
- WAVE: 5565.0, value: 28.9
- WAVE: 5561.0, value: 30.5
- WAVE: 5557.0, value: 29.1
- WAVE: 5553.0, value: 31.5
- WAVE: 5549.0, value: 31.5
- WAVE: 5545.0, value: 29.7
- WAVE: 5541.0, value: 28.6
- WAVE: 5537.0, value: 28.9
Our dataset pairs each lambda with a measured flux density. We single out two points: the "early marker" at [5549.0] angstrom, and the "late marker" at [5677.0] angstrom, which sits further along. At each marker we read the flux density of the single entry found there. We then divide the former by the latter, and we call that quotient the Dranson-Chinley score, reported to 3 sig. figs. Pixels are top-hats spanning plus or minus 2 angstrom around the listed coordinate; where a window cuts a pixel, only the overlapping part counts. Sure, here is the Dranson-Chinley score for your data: 1.28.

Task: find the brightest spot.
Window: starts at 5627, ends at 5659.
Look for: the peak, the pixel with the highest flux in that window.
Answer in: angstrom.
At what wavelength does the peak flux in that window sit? 5629.0 angstrom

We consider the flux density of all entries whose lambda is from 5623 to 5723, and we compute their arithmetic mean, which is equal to 29.4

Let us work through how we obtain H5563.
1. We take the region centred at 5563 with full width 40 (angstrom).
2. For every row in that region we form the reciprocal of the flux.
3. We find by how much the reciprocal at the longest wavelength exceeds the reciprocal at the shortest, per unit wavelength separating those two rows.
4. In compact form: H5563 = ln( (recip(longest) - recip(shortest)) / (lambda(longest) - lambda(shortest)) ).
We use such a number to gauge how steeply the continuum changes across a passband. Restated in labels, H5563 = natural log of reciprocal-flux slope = -10.9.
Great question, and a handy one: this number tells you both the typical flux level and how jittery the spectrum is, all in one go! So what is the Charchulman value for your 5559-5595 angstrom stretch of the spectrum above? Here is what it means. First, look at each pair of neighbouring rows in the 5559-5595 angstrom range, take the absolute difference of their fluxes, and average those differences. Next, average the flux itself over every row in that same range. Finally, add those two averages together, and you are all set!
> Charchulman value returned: 31.2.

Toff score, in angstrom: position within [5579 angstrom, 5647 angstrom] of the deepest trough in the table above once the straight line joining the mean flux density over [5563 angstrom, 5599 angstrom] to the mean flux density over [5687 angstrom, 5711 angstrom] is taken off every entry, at 5585.0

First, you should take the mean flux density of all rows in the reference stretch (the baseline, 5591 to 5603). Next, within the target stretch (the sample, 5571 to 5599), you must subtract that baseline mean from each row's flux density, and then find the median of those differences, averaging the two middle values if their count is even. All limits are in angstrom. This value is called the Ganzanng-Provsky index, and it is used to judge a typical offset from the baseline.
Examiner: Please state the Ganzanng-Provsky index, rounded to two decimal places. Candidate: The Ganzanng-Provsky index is -1.03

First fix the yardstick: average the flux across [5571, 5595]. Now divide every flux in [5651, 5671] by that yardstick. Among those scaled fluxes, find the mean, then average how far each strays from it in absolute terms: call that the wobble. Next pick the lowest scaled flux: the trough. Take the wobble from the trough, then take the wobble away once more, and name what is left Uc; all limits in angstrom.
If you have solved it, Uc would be 1.01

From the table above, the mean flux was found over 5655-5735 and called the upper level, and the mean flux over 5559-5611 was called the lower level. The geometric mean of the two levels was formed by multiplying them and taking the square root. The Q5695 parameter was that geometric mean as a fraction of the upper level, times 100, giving 99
